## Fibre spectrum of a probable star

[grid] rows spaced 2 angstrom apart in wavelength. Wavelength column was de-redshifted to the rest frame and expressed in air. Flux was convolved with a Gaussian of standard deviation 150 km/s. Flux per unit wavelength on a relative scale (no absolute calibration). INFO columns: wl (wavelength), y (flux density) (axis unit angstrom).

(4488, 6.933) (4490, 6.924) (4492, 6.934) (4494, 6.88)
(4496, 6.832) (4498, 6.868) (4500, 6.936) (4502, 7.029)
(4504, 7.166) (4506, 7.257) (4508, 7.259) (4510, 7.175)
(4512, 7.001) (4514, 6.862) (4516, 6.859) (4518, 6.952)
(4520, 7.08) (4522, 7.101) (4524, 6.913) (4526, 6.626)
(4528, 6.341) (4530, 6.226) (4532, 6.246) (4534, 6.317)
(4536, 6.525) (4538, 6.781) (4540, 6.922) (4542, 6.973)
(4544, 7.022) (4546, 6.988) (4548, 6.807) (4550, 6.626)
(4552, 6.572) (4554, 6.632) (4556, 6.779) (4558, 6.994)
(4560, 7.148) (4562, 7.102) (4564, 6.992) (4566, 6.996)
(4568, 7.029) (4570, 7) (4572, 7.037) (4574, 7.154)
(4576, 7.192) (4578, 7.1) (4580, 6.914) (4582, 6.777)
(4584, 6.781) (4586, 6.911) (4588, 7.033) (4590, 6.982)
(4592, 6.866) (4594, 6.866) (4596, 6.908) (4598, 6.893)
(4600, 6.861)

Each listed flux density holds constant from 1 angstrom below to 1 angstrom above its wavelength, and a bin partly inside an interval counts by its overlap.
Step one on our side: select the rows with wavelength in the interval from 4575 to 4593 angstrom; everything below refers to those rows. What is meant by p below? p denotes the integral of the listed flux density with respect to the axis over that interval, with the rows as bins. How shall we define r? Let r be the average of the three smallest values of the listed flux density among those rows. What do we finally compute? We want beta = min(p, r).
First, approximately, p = 125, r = 6.81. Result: 6.8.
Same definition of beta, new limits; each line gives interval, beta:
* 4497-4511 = 6.9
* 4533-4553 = 6.5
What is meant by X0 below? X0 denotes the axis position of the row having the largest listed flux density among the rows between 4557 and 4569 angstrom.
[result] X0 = 4560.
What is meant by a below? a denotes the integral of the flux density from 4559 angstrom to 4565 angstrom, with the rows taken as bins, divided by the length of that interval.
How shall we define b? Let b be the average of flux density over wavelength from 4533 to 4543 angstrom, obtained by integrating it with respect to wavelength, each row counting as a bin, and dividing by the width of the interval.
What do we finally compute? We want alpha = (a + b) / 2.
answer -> 6.89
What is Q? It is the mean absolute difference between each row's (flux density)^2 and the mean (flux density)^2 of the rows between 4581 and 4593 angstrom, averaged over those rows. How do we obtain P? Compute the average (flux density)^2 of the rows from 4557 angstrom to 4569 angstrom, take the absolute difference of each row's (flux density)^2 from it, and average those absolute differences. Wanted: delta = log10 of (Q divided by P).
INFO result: 0.18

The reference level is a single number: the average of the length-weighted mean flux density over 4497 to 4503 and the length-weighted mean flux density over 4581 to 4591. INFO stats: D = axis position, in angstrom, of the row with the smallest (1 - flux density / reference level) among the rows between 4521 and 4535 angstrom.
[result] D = 4522 angstrom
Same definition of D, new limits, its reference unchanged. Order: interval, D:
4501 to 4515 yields 4508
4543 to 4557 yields 4544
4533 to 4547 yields 4544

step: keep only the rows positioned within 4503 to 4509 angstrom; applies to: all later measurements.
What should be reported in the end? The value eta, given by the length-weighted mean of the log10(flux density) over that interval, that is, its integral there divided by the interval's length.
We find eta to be 0.859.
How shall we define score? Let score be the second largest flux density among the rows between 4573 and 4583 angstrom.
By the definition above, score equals 7.154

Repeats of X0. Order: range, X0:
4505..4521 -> 4508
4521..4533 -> 4522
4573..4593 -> 4576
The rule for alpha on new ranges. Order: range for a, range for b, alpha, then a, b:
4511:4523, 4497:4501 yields 6.94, 6.98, 6.90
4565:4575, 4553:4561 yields 6.97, 7.04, 6.89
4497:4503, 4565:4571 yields 6.98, 6.94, 7.01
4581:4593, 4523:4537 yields 6.67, 6.89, 6.46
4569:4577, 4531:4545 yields 6.89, 7.10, 6.68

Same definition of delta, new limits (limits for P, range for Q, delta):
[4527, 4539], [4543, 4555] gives 0.02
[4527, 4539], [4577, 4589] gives -0.20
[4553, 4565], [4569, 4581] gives -0.27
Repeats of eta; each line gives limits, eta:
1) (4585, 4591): 0.844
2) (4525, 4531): 0.806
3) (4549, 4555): 0.820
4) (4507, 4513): 0.854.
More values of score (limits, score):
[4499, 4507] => 7.166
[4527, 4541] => 6.781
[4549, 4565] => 7.102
